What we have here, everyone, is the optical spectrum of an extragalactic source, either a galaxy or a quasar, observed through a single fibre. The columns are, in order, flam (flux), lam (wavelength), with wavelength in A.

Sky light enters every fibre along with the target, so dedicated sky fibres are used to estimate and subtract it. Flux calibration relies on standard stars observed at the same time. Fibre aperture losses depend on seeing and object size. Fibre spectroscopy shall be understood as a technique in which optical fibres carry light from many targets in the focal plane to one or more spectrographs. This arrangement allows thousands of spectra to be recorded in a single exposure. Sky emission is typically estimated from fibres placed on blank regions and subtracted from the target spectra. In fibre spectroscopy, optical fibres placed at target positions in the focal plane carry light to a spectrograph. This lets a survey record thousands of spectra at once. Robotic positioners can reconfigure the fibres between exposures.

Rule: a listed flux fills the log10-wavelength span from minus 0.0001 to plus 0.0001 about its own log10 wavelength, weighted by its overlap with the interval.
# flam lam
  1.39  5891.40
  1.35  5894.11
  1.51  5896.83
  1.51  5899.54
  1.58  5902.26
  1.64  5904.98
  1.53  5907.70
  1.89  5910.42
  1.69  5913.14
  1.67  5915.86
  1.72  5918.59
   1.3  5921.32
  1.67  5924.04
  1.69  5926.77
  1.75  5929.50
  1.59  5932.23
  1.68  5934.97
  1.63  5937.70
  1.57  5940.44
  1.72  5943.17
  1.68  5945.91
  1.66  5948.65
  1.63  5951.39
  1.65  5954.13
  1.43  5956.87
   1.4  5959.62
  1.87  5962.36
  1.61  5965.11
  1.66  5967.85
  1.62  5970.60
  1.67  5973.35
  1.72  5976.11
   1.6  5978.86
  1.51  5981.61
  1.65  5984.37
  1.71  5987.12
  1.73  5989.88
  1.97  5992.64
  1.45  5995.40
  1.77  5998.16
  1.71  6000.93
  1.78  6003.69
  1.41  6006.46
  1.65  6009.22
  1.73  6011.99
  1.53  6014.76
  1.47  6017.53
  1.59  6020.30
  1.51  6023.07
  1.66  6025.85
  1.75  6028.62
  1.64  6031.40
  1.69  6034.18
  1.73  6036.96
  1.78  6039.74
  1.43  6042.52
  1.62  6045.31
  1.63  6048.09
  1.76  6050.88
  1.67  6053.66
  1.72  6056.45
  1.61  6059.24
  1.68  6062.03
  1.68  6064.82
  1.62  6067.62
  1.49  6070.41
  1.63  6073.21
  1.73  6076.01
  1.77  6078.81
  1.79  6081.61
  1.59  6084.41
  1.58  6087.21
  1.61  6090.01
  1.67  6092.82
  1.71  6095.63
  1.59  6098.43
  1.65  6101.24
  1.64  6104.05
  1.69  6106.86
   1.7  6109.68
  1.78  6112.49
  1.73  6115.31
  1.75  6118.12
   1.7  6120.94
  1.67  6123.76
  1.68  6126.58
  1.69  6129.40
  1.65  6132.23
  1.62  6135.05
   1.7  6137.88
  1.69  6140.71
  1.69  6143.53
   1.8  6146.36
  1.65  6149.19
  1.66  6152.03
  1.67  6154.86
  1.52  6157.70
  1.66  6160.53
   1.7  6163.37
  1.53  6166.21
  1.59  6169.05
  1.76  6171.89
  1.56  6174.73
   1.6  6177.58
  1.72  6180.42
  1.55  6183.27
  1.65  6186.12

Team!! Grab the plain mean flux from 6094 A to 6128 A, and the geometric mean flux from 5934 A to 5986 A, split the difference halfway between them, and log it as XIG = 1.66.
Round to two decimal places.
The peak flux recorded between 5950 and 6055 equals 1.97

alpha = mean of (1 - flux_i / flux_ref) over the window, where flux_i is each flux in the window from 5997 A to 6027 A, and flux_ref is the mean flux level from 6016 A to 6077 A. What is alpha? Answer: 0.013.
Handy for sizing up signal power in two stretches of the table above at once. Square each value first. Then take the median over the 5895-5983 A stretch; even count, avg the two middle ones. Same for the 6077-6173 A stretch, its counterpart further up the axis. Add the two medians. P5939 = 5.51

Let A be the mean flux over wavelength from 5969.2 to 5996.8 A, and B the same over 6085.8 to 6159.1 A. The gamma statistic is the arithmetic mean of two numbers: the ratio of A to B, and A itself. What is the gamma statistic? 1.33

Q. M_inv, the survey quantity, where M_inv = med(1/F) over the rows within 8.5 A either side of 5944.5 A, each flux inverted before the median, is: 0.608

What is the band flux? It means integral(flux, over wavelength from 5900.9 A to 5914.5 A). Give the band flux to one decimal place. 22.7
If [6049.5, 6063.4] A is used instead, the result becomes 23.5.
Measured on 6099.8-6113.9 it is 23.8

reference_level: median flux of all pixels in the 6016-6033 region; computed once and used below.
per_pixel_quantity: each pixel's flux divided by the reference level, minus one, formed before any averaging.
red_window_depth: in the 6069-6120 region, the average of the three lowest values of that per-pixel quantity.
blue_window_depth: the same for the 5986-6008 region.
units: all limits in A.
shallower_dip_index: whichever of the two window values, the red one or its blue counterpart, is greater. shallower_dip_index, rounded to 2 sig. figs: -0.038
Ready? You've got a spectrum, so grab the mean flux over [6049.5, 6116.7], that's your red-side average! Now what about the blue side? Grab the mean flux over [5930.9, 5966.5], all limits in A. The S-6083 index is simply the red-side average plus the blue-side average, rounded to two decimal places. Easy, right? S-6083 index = 3.30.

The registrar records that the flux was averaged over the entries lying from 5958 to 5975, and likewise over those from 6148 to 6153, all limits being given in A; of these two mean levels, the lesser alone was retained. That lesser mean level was 1.64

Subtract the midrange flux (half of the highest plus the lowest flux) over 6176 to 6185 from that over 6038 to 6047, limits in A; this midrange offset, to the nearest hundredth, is -0.03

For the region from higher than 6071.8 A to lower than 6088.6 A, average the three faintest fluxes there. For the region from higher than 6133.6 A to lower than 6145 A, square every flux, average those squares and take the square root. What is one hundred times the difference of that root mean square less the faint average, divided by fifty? 0.15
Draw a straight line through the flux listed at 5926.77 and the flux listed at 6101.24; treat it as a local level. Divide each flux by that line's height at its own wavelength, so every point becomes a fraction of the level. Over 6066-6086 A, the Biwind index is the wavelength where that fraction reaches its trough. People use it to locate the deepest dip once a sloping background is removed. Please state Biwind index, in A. 6070.41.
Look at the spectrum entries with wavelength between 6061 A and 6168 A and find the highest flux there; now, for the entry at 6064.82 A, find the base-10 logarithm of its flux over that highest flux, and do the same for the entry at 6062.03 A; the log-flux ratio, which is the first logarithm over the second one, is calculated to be 1.0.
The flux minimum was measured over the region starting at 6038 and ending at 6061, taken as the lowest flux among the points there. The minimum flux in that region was 1.43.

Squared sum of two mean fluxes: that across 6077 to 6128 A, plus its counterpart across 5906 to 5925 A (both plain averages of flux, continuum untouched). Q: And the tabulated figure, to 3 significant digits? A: 11.0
